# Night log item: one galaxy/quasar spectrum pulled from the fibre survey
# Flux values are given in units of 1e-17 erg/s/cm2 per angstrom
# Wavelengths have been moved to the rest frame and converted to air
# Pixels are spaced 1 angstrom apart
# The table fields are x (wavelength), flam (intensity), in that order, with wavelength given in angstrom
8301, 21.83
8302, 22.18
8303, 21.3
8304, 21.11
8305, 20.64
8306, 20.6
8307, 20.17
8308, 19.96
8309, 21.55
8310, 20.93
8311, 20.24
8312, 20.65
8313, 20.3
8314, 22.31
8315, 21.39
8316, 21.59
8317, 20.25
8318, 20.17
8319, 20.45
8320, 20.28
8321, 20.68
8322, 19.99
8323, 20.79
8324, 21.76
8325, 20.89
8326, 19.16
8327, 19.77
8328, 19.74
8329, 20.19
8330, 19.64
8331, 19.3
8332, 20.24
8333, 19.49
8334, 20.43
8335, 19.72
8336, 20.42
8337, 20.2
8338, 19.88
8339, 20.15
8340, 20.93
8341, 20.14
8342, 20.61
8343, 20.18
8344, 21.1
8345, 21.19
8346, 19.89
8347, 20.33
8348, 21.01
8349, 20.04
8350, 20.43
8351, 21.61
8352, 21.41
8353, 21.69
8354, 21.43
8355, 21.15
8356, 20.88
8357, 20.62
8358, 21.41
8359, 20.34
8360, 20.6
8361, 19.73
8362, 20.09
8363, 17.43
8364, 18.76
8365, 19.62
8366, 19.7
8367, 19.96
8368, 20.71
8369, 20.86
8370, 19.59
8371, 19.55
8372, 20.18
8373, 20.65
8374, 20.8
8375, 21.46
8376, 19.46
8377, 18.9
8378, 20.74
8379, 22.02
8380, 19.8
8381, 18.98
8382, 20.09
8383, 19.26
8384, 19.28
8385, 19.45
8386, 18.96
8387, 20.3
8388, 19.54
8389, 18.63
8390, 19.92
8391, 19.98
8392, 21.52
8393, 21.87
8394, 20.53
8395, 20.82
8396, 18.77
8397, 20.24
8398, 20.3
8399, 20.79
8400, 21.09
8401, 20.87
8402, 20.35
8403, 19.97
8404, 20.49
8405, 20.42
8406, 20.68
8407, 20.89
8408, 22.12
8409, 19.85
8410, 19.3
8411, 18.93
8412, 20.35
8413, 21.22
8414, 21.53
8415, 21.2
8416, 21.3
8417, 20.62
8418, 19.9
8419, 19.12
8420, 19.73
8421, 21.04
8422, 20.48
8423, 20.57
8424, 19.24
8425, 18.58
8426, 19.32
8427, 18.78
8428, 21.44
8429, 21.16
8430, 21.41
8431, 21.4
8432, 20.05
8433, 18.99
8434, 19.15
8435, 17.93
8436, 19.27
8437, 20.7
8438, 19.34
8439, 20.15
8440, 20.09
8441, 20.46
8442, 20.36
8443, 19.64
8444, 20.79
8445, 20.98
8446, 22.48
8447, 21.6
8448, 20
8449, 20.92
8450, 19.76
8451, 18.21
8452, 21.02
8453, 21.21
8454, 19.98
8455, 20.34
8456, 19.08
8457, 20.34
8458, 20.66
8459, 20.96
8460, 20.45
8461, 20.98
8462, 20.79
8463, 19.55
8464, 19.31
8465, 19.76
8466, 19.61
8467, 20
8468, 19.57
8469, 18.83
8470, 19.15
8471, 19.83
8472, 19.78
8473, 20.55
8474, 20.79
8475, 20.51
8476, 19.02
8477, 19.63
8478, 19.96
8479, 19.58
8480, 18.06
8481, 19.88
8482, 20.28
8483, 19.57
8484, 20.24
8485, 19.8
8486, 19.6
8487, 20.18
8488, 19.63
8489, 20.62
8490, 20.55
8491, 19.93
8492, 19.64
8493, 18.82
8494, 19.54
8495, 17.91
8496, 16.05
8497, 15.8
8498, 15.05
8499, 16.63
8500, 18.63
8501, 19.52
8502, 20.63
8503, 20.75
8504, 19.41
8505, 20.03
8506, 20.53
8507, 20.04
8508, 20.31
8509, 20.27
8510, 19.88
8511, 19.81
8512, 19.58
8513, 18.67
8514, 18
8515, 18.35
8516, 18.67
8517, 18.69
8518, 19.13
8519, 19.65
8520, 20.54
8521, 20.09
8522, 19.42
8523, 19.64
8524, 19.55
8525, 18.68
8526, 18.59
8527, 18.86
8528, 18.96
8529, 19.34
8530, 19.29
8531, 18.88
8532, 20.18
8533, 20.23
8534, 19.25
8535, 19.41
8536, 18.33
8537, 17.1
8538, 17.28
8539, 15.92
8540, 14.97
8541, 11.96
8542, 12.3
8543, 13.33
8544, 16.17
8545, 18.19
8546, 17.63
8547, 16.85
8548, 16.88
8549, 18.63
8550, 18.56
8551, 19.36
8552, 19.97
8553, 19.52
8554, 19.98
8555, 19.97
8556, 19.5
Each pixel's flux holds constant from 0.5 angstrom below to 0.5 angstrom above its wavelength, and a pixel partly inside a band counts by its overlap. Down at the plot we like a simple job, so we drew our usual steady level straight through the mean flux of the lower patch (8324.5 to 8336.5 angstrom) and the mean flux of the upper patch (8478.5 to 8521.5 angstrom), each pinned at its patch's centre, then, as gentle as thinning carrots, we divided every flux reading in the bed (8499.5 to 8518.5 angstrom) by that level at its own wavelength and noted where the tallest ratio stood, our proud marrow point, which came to 8503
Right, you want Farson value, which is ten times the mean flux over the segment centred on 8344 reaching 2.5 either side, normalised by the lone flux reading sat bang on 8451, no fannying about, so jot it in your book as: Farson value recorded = 11.3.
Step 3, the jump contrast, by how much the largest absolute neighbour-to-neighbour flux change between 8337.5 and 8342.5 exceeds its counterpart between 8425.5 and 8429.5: -1.9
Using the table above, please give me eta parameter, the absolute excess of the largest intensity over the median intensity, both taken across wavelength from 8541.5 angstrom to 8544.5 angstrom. 2.84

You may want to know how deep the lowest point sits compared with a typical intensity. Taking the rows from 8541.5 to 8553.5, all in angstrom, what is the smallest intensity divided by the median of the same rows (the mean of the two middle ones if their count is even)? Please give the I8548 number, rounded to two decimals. 0.69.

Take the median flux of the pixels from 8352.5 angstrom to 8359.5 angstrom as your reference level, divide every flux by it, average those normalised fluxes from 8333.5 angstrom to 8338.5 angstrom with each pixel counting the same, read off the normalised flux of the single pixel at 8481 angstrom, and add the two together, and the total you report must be 1.89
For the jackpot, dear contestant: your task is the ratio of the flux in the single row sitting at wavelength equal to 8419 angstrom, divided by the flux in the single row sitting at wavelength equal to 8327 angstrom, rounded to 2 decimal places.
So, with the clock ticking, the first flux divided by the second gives 0.97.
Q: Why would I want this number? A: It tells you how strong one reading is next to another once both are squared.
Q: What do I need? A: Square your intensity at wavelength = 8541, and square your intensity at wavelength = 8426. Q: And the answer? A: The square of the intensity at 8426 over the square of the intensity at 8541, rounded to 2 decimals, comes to 2.61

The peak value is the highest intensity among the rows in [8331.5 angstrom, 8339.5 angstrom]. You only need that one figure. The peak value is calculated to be 20.43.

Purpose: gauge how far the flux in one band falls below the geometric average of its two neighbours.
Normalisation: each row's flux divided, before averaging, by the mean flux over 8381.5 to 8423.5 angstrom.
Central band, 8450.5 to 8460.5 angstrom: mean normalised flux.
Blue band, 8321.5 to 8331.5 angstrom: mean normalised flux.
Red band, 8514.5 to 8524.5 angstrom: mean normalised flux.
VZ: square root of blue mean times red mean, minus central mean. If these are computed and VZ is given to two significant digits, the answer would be -0.024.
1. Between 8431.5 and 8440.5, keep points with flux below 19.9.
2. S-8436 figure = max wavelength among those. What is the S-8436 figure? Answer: 8438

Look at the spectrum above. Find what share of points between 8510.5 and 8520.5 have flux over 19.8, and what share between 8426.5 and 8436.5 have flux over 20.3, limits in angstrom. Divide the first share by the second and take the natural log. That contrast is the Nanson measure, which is -0.7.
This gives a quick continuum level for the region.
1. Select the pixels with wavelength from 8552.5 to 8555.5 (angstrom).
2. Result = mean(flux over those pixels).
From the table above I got 19.8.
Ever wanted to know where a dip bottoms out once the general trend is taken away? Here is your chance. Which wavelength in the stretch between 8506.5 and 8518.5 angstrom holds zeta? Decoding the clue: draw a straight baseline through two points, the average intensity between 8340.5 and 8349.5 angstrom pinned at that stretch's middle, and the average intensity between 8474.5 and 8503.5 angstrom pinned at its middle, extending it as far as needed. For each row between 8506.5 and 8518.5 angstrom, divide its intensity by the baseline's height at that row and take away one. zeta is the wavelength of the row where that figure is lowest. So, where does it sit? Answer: 8514 angstrom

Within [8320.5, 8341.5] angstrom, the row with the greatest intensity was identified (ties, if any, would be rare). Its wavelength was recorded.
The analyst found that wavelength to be 8324 angstrom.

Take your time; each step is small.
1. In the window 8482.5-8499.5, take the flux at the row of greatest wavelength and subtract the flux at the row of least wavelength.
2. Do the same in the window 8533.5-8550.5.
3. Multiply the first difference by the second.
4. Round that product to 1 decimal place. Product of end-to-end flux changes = 2.0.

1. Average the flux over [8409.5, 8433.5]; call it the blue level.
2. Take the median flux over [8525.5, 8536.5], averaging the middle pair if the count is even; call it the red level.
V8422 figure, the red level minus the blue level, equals -1.0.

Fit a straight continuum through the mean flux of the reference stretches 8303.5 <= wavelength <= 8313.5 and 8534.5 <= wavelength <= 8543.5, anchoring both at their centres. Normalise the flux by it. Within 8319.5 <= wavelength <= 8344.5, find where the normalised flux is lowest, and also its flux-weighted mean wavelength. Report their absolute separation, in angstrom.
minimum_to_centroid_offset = 6.1 angstrom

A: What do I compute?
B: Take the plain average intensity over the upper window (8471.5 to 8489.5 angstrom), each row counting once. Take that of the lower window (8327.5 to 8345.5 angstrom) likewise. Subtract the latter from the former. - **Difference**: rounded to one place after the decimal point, -0.3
